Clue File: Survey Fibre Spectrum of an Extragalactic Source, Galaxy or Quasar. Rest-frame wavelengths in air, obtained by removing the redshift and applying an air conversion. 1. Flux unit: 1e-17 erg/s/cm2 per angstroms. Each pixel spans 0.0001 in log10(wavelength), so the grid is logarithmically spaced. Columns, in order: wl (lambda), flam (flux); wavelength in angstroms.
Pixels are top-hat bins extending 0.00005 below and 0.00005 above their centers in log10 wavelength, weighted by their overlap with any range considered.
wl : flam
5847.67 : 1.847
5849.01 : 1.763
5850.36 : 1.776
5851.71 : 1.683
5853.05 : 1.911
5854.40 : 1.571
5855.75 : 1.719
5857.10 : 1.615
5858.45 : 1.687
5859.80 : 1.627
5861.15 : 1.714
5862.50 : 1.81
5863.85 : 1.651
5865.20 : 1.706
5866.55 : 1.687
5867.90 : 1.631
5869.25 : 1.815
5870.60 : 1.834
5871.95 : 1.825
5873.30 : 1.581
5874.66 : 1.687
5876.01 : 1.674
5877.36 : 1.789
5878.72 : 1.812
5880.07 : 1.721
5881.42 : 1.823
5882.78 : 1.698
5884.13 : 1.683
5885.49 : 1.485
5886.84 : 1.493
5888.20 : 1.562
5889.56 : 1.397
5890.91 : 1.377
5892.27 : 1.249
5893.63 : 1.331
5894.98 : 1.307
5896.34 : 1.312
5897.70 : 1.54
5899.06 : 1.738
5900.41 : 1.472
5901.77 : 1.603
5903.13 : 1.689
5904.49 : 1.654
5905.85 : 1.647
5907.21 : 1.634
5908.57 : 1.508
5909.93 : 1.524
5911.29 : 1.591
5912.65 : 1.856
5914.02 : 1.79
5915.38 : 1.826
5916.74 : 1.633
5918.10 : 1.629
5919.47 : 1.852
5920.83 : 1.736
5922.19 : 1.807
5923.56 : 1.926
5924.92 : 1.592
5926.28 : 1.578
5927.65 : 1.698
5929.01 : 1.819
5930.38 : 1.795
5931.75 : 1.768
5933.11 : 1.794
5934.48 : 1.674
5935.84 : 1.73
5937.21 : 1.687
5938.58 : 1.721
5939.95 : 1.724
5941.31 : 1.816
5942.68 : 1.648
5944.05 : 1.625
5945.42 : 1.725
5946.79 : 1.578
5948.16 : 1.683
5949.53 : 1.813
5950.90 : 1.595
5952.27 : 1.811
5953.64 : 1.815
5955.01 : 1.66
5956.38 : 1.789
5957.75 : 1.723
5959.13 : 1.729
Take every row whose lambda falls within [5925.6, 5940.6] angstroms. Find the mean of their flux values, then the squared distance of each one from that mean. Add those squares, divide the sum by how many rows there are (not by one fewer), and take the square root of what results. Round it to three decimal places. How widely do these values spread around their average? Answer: 0.065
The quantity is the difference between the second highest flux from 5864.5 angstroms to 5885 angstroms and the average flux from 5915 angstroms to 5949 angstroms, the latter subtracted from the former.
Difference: 0.10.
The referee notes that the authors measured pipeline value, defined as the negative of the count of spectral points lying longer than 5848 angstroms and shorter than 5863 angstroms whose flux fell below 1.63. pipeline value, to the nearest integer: -3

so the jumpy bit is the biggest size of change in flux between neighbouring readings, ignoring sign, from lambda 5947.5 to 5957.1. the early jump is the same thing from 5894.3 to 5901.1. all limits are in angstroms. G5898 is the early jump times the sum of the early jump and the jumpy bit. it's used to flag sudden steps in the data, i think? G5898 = 0.13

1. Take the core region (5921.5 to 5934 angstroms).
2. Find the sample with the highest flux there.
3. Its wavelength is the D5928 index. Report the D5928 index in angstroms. 5923.56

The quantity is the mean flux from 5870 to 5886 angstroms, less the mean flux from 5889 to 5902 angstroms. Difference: 0.29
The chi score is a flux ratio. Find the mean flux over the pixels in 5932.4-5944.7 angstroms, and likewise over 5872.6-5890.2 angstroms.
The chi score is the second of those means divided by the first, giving 0.96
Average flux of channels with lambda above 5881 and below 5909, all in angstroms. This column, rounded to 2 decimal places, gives 1.53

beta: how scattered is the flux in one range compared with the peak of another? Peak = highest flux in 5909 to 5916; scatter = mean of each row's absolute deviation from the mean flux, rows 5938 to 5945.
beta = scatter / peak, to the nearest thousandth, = 0.030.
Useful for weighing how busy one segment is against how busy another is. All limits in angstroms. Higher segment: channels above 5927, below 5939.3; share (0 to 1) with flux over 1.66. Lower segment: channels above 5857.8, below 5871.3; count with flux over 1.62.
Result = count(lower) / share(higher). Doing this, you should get 10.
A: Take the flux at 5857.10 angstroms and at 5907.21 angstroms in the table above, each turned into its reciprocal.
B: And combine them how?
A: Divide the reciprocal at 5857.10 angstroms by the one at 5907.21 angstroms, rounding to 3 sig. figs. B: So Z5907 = 1.01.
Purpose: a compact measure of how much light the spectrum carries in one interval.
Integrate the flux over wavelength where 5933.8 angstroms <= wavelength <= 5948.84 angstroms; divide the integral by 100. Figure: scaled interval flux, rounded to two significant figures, 0.25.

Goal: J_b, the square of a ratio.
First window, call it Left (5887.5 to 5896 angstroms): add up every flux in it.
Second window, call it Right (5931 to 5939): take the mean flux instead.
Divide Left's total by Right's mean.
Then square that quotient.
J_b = 23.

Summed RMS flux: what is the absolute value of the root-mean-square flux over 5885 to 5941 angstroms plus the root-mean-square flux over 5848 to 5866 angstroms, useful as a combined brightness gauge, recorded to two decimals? 3.35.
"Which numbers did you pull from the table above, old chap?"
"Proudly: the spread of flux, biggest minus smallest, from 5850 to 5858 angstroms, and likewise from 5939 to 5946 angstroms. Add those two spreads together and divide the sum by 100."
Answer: 0.005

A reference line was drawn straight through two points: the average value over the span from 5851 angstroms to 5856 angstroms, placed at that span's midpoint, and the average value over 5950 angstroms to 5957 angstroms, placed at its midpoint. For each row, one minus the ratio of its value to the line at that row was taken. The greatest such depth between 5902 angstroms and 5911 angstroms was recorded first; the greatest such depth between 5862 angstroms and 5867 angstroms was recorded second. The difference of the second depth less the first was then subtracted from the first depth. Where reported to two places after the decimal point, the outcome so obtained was 0.21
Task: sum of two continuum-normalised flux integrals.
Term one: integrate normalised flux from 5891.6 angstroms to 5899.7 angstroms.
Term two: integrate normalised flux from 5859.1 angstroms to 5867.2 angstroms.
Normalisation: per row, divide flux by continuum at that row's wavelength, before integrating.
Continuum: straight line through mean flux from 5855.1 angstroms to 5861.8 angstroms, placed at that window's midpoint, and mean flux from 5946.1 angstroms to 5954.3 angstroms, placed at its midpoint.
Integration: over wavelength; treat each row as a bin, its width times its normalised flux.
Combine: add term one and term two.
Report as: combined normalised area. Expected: 15.0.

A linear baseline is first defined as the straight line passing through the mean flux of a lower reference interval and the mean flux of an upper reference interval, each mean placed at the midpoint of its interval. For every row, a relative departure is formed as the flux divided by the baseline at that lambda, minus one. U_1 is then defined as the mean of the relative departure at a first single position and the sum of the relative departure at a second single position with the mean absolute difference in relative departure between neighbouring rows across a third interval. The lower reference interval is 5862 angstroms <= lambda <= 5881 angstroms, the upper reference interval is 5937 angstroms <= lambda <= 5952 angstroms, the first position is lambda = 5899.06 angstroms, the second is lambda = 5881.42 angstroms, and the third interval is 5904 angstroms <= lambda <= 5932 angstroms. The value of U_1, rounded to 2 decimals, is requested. 0.06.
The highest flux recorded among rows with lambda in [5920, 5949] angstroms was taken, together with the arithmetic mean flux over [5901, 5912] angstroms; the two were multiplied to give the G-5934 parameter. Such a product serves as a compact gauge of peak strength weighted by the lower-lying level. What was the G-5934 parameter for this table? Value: 3.09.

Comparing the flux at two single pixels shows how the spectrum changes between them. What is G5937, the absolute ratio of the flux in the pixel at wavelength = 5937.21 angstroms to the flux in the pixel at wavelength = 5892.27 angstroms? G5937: 1.35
